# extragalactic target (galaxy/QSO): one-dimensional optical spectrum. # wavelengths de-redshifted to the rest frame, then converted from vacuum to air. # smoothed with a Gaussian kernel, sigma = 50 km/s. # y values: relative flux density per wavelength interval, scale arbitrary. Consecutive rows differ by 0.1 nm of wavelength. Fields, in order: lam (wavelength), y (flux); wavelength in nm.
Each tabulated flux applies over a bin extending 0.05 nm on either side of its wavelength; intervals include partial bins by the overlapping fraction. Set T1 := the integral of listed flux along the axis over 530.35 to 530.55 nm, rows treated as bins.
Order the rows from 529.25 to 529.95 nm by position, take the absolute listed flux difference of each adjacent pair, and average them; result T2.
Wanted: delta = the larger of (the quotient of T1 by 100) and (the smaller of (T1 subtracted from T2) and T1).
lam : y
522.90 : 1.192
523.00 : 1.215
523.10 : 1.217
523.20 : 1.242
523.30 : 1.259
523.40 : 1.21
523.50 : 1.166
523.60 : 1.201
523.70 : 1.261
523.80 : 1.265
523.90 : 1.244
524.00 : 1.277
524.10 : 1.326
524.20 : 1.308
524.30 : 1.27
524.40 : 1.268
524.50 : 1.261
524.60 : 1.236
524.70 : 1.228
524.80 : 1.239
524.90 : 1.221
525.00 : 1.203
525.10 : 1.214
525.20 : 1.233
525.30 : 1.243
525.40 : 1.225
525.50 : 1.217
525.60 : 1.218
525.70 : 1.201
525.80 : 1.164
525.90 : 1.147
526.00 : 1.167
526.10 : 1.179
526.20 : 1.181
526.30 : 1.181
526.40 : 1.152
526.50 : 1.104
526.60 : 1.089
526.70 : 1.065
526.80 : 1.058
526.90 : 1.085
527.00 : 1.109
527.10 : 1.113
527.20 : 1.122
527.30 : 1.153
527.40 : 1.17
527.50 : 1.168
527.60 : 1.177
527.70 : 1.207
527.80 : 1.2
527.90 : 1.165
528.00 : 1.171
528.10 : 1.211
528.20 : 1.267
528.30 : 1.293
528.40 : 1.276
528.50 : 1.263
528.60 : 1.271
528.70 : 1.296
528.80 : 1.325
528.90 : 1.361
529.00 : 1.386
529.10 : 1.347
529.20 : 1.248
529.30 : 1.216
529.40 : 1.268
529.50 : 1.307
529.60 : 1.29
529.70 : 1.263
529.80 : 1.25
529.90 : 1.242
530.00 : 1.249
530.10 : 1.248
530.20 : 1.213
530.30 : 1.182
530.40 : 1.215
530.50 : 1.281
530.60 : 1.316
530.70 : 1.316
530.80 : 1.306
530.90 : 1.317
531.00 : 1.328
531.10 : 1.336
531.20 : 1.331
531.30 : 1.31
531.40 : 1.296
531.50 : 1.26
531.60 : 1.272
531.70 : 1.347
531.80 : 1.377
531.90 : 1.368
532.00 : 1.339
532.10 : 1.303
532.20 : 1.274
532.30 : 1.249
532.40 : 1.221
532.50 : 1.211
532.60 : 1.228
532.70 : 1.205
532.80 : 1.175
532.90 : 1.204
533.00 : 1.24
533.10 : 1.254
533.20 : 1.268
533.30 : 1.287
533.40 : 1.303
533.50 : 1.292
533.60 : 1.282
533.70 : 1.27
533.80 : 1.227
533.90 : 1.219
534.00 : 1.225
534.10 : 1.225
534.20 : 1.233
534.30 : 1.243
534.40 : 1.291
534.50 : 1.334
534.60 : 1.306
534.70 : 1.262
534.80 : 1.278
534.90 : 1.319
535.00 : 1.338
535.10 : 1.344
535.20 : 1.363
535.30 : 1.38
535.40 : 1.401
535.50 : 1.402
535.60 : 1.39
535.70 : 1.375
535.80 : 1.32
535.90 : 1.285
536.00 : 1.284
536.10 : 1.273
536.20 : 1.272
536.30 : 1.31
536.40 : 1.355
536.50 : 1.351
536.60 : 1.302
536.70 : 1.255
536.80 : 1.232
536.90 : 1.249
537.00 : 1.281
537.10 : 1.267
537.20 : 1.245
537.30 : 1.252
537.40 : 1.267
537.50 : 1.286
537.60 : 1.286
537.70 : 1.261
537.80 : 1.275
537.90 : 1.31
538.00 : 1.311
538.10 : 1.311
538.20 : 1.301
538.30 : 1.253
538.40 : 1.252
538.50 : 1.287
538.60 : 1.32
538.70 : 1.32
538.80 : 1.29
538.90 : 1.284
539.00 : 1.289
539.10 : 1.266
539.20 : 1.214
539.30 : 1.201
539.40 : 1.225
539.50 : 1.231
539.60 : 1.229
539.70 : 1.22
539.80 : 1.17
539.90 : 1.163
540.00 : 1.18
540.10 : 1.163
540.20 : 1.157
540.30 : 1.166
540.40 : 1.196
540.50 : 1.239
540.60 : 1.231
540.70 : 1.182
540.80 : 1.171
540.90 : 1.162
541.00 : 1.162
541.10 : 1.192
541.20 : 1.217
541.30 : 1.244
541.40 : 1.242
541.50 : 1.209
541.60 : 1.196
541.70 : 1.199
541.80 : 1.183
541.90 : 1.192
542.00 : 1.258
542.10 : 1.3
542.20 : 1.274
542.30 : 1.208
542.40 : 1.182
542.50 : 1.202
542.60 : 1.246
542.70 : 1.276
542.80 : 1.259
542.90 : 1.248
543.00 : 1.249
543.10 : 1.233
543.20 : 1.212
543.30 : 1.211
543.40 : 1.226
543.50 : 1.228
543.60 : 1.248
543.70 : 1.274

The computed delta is 0.002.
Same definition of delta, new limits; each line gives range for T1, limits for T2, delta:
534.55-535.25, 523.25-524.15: 0.009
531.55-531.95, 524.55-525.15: 0.005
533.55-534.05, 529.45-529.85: 0.006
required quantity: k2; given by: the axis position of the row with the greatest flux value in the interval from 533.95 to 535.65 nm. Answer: 535.50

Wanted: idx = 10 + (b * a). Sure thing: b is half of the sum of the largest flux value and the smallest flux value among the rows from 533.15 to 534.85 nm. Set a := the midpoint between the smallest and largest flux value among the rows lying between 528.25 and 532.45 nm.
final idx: 11.6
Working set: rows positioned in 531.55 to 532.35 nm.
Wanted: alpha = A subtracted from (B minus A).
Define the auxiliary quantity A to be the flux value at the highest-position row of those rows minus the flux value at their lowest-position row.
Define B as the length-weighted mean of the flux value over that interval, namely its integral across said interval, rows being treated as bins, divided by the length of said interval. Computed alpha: 1.36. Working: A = -0.023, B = 1.32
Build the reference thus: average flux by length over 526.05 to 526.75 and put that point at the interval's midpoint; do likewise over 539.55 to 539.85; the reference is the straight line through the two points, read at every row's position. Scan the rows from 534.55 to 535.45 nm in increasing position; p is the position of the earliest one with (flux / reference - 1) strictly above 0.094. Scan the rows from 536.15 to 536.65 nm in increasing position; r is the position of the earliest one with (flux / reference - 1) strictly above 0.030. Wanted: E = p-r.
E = -1.60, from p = 534.60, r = 536.20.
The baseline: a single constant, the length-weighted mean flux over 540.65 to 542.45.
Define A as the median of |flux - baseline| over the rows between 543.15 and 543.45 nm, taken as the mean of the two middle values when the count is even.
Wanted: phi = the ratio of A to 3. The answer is 0.001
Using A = 0.002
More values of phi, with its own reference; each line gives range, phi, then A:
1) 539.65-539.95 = 0.013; 0.040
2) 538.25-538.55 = 0.014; 0.043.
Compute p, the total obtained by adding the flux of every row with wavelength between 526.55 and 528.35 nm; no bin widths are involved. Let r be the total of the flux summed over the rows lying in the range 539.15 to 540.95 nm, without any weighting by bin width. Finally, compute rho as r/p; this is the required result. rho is 1.033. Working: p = 20.8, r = 21.5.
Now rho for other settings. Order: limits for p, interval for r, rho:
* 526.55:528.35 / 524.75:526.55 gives 1.032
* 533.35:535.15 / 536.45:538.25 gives 1.002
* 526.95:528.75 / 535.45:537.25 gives 1.084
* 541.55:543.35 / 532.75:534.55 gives 1.020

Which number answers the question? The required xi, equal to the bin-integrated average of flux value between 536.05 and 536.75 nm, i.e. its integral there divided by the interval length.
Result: 1.30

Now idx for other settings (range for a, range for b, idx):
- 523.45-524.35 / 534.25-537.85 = 11.6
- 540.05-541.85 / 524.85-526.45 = 11.4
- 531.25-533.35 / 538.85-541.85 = 11.6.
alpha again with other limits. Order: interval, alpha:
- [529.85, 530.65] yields 1.10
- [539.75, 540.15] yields 1.18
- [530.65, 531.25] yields 1.29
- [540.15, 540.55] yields 1.03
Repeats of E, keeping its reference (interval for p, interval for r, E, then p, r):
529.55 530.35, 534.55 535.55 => -5.00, 529.60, 534.60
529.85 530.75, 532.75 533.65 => -2.50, 530.50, 533.00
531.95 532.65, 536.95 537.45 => -5.00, 532.00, 537.00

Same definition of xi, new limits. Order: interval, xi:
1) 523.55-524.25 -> 1.27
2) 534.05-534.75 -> 1.27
